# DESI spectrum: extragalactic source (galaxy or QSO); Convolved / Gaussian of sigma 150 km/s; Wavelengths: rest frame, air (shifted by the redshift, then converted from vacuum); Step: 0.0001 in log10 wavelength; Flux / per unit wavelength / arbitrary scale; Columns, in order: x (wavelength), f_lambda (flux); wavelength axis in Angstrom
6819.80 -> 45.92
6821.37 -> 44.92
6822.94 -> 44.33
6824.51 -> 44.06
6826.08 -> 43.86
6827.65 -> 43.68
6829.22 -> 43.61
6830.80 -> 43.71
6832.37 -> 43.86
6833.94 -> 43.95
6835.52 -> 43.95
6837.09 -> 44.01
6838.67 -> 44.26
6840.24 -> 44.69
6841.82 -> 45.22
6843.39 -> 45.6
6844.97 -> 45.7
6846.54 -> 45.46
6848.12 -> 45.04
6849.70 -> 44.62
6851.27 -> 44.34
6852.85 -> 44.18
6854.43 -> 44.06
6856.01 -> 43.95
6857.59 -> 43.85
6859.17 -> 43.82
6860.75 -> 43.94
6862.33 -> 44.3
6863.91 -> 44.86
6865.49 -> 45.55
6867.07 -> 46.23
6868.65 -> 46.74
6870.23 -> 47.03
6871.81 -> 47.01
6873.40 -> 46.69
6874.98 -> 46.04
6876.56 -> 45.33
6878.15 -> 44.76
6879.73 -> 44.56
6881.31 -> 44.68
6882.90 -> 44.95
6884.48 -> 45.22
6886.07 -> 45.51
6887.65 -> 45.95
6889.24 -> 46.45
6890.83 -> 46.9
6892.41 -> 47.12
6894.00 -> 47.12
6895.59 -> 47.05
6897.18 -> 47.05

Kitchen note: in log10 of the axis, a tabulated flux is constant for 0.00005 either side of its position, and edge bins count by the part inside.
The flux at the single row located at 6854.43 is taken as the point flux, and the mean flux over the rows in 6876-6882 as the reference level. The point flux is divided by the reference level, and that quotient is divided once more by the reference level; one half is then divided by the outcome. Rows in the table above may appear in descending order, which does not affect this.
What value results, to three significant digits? 22.8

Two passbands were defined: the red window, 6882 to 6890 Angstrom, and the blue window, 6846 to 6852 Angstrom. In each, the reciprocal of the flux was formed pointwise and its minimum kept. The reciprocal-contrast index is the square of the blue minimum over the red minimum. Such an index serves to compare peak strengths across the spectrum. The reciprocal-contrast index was 1.04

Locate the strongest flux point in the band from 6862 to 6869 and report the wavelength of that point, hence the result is 6868.65 Angstrom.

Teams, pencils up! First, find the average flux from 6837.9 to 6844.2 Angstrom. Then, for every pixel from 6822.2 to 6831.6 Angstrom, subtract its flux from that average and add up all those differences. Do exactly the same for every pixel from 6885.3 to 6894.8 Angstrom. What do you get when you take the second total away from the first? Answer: 16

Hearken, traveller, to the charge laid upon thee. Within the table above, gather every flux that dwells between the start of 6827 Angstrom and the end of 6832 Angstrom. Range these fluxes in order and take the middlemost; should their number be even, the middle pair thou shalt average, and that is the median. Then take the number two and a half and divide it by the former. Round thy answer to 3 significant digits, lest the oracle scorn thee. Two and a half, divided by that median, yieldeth 0.0572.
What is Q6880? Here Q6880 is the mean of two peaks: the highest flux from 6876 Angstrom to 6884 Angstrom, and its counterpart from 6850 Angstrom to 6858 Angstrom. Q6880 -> 44.8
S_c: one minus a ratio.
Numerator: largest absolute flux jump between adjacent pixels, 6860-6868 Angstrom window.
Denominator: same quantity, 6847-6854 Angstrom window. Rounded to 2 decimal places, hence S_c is -0.64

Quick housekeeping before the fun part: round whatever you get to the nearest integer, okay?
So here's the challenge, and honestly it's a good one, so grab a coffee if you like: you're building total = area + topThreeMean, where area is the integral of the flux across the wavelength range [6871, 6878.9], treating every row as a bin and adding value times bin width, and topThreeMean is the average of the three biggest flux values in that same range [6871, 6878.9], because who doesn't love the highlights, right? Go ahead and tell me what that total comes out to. 410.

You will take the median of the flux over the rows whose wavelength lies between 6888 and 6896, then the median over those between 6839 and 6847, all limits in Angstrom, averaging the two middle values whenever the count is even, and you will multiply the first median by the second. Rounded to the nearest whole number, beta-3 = 2139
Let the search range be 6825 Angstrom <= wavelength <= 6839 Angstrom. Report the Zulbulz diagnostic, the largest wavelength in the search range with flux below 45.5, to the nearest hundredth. 6838.67 Angstrom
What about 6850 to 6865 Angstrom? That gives 6863.91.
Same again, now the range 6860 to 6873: 6863.91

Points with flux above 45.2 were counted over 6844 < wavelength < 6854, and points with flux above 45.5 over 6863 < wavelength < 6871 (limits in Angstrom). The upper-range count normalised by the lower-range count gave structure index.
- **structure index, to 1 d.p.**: 2.0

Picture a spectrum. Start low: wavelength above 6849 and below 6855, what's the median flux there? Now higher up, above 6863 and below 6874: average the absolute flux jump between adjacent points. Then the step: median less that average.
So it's 43.8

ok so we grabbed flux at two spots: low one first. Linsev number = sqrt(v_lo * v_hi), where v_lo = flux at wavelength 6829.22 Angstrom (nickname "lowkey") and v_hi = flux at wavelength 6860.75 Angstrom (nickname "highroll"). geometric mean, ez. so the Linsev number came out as 43.8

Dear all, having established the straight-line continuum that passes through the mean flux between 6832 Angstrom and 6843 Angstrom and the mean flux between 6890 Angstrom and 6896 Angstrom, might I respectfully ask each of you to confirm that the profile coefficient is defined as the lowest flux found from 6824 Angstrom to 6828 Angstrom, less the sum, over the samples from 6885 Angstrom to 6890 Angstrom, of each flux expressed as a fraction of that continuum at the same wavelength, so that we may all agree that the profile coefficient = 40.73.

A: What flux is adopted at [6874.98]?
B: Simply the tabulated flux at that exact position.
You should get 46.04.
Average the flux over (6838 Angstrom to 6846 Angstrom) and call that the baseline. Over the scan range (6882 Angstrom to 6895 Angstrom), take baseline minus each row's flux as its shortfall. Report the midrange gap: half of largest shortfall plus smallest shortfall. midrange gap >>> -0.9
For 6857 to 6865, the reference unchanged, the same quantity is 0.8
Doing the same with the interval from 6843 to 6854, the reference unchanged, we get 0.2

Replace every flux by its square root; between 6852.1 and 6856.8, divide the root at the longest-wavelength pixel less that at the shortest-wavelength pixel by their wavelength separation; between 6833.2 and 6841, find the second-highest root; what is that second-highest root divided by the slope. -1214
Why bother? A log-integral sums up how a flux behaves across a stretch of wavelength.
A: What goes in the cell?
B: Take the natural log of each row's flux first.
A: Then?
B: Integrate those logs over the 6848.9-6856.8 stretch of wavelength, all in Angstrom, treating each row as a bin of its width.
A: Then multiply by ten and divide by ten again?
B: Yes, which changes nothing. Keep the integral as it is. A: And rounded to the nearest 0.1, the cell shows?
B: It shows 29.9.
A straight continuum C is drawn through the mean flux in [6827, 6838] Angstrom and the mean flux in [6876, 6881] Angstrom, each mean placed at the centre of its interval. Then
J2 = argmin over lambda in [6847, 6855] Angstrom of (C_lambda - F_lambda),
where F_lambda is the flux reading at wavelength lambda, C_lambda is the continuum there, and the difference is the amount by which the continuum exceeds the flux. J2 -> 6848.12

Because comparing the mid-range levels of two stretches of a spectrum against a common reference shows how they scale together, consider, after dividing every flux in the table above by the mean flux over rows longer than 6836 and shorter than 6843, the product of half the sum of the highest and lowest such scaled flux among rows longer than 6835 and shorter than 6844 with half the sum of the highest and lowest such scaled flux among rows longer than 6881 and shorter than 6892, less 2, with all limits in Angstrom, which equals -0.97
